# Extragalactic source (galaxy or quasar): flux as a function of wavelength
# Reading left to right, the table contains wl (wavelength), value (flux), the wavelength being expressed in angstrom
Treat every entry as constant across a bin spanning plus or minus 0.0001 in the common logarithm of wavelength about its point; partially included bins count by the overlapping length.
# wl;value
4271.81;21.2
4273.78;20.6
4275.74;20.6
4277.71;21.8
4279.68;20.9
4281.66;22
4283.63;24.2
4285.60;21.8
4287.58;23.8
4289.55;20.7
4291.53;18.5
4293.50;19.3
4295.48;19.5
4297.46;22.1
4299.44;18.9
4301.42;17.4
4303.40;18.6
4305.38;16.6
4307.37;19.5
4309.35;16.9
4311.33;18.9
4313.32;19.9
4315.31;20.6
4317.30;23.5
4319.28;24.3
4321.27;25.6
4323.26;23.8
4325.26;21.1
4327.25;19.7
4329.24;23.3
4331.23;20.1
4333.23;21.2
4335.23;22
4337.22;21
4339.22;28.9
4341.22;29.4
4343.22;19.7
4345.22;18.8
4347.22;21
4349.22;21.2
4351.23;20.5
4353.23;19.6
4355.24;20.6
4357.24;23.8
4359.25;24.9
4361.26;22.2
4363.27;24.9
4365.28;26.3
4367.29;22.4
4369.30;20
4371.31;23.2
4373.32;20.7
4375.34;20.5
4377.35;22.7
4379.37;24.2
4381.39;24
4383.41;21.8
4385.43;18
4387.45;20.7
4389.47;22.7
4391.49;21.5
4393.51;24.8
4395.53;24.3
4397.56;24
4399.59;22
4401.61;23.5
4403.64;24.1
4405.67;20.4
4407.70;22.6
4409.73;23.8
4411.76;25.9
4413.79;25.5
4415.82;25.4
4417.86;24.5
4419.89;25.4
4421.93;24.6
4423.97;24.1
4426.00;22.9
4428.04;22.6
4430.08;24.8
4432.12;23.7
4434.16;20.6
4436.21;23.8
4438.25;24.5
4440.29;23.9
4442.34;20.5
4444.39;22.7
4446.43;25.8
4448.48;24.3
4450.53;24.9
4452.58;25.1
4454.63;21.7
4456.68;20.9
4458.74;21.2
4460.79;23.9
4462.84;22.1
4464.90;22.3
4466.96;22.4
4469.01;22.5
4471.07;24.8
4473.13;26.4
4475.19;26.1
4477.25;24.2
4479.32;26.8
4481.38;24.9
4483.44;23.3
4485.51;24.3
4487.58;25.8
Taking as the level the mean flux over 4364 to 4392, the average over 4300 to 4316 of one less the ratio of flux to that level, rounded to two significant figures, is 0.16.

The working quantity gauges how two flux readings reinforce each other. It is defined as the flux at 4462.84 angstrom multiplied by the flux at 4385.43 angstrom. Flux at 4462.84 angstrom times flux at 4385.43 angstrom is 398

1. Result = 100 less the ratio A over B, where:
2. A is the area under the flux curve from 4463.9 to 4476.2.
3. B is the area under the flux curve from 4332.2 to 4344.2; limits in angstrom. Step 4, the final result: 99.0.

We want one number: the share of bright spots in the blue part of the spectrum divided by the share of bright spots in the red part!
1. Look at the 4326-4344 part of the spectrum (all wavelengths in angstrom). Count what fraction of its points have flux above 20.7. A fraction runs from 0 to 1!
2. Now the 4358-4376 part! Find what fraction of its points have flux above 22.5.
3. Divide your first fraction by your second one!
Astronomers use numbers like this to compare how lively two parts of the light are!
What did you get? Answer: 1.5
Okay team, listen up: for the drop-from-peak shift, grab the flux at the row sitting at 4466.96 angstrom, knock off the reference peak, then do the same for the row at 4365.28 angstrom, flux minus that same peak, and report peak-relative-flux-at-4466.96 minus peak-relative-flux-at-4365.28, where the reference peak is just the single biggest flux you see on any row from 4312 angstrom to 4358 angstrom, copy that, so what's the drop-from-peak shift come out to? -4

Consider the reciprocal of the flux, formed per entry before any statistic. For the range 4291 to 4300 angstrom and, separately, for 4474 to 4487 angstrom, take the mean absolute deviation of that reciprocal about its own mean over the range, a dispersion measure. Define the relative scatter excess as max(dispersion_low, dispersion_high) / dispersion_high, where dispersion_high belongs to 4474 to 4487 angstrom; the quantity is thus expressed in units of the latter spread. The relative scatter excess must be 1.5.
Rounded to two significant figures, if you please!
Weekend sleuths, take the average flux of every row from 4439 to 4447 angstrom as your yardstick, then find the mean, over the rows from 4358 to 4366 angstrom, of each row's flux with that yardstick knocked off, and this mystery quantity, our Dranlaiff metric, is 1.4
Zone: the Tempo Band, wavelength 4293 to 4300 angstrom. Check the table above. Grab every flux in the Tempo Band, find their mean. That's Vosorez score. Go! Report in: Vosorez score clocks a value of 20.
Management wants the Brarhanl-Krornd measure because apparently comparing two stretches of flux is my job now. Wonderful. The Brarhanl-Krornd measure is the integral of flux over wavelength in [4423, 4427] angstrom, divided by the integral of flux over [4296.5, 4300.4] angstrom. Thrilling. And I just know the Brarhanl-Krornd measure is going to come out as 1.18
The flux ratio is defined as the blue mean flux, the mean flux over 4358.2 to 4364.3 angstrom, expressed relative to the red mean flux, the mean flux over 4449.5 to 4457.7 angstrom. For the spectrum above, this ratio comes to 1.04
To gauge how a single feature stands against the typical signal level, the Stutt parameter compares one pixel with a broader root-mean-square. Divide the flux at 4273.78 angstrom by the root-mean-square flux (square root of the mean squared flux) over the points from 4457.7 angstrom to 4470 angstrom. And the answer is 0.92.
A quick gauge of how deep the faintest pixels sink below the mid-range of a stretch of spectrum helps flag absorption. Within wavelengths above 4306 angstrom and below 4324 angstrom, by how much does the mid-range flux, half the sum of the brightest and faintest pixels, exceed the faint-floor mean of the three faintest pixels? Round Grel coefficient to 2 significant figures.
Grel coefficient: 2.8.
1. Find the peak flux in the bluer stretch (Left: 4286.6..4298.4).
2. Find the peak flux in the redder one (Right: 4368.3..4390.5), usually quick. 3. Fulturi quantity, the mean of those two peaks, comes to 24.0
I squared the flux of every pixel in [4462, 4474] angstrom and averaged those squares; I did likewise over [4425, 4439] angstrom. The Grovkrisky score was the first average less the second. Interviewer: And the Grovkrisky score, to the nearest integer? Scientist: 8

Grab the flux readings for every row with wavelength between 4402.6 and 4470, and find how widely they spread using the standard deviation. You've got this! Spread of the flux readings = 1.6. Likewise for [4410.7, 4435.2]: 1.5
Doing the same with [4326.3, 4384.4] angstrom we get 2.6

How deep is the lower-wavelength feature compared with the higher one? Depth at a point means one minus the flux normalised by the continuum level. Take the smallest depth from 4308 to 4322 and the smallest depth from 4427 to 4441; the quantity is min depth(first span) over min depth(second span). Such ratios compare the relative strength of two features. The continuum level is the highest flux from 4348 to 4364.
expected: -7.0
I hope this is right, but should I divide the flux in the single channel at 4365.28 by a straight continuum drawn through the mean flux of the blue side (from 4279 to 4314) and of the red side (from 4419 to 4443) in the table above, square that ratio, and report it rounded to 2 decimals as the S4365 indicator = 1.46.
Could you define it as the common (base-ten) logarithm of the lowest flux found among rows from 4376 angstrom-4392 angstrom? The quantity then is 1.26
